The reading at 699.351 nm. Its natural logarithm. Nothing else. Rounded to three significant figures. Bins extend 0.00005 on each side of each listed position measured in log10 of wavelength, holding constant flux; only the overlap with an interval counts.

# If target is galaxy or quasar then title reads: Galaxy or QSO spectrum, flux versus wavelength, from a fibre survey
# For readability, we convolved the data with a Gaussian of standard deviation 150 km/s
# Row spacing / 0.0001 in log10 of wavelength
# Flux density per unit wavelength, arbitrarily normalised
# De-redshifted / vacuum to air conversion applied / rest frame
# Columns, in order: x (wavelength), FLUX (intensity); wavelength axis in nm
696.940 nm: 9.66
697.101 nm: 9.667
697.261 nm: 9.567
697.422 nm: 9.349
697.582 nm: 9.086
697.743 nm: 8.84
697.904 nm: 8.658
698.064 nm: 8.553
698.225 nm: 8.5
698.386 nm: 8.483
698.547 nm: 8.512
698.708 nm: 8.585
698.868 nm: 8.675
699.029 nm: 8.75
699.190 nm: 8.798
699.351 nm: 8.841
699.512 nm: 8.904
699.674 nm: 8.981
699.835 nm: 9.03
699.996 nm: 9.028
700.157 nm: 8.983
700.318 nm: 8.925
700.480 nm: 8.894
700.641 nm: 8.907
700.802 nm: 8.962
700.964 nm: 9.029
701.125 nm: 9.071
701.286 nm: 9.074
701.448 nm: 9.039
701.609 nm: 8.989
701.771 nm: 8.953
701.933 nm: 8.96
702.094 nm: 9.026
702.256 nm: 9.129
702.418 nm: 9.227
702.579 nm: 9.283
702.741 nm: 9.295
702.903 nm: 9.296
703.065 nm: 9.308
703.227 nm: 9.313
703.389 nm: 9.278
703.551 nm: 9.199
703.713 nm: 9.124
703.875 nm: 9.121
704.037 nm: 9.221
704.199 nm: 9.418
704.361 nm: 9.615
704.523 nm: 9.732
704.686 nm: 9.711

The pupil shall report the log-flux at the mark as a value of 2.18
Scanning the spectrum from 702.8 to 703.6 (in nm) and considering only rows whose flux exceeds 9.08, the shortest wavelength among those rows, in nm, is 702.903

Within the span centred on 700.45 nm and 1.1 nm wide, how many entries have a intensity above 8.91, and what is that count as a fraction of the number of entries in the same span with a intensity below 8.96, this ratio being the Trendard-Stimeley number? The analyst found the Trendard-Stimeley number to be 1.7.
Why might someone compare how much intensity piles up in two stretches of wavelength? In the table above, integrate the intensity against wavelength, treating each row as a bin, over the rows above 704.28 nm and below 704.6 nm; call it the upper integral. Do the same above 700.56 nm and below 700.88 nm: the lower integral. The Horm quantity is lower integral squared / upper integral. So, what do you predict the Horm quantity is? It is 2.65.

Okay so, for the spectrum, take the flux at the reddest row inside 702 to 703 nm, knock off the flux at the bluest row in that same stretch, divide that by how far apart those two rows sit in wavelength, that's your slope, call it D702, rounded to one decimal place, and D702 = 0.3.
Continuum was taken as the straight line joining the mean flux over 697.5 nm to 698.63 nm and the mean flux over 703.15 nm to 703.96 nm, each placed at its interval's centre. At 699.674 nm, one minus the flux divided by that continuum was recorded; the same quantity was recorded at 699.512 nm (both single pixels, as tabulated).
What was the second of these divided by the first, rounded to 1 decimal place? 0.6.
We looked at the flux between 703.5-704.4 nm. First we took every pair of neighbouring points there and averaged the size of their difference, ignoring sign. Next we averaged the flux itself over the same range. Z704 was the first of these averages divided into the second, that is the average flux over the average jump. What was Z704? 81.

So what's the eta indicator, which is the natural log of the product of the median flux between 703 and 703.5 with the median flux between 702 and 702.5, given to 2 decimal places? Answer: 4.44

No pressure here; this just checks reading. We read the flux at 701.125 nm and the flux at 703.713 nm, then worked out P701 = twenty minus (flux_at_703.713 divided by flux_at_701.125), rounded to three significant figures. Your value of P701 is 19.0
